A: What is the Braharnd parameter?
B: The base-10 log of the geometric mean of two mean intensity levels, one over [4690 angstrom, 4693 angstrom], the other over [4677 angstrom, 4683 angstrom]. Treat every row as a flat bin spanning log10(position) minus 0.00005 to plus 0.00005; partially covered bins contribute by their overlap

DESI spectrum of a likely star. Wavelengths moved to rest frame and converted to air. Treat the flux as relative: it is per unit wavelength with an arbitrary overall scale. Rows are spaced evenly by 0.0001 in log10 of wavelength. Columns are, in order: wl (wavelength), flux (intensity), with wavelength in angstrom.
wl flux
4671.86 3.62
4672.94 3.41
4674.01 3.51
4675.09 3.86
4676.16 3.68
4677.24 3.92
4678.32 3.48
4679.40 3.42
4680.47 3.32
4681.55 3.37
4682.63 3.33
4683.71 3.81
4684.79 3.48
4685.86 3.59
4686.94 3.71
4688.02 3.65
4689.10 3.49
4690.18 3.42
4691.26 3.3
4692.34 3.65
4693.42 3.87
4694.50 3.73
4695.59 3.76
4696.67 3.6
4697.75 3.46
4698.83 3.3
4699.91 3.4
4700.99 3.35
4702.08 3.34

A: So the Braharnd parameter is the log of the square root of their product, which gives 0.540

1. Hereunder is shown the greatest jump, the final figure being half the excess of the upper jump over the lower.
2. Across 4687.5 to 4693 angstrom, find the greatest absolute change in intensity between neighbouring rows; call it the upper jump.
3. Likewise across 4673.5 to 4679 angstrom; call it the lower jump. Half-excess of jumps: -0.045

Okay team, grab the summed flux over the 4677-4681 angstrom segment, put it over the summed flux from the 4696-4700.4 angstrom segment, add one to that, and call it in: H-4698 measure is 2.03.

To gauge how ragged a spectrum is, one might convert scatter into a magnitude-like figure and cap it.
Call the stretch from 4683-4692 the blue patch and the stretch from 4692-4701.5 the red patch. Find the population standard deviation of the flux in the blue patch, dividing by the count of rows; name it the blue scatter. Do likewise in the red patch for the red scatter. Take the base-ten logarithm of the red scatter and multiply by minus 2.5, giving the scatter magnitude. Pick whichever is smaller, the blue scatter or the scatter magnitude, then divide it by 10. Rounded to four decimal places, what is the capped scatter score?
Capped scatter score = 0.0155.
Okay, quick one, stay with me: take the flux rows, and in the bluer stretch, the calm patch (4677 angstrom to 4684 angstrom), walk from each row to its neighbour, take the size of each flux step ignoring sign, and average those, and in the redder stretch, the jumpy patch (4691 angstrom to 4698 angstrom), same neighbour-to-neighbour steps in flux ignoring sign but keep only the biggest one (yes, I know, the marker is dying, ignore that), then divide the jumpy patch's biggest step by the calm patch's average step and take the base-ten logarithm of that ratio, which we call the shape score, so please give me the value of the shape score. 0.25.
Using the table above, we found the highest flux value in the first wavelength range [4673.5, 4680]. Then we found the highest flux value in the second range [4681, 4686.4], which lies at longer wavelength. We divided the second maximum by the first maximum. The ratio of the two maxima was 0.972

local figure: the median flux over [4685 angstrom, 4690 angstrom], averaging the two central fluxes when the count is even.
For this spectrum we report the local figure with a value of 3.62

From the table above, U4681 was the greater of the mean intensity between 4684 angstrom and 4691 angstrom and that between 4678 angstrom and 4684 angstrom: 3.56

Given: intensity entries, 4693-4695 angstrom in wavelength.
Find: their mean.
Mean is 3.80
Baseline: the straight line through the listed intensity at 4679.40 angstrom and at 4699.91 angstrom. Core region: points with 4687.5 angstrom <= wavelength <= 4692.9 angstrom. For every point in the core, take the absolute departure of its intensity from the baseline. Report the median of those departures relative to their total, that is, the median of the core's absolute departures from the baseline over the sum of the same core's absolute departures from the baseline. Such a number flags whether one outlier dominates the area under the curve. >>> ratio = 0.16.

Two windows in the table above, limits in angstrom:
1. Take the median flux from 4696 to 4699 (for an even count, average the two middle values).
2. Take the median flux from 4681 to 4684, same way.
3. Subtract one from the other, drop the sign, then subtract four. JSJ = -3.91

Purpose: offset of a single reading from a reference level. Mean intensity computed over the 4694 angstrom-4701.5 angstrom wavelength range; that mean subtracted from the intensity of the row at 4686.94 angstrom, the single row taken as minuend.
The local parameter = 0.20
